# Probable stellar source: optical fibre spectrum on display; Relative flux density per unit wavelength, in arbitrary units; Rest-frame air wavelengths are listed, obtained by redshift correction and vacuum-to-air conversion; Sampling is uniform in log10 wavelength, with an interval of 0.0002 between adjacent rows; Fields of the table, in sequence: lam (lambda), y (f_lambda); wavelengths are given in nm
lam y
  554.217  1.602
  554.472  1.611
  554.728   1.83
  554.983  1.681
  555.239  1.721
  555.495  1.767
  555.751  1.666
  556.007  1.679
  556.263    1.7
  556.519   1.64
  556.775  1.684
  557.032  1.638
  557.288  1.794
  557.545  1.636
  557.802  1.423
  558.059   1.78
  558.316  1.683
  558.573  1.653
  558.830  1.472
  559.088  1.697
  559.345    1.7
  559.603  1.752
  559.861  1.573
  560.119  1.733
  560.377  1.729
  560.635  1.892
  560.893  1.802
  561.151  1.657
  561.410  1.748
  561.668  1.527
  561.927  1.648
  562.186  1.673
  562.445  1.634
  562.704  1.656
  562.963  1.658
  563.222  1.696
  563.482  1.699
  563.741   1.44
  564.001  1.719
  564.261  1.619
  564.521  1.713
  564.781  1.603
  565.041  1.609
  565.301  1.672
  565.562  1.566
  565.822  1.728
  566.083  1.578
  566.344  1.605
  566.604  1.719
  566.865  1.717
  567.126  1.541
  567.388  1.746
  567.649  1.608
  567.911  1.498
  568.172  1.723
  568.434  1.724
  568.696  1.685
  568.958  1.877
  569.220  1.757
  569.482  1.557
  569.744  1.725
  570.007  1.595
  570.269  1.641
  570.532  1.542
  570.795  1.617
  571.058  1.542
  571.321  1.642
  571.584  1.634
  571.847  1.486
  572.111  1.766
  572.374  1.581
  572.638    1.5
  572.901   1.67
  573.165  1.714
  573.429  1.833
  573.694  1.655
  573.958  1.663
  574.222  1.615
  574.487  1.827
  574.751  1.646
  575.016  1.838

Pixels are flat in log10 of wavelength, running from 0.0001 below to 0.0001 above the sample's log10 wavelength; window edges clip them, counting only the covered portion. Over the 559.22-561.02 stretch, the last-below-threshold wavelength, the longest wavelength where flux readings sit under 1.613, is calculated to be 559.861 nm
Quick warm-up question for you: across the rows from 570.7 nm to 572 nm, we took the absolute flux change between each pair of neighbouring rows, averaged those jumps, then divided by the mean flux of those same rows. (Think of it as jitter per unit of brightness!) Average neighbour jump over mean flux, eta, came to 0.052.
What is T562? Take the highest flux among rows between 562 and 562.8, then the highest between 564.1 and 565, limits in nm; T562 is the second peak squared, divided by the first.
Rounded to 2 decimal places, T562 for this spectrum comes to 1.75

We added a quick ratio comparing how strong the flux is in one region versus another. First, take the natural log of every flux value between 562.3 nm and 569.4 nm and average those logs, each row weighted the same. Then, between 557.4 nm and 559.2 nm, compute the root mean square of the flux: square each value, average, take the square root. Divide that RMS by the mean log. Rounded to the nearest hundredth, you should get 3.22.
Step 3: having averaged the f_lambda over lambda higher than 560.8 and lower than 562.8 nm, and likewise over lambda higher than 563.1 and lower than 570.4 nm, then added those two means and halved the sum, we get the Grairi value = 1.66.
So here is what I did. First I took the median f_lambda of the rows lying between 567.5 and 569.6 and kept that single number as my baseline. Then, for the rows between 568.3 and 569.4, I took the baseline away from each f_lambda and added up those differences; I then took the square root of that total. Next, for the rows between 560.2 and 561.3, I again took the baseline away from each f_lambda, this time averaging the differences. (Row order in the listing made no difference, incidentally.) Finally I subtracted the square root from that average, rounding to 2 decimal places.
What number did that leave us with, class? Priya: -0.41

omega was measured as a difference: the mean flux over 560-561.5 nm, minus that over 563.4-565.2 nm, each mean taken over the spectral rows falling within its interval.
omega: 0.13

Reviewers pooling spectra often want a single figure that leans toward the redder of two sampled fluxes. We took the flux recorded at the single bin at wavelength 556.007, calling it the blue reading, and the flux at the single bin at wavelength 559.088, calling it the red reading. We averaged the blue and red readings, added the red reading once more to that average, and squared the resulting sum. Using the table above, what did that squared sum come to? 11.5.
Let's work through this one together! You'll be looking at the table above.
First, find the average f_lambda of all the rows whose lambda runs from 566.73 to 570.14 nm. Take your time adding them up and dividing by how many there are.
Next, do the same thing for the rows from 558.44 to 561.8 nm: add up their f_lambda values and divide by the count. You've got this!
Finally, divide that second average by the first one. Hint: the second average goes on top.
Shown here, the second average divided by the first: 1.01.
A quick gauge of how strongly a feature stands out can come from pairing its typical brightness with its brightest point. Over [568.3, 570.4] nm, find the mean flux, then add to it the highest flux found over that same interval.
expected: 3.57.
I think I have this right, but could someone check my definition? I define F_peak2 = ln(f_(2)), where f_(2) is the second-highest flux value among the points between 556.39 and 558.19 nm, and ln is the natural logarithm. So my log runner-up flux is 0.577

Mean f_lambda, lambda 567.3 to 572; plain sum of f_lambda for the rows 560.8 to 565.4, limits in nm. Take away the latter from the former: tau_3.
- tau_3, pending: -28.1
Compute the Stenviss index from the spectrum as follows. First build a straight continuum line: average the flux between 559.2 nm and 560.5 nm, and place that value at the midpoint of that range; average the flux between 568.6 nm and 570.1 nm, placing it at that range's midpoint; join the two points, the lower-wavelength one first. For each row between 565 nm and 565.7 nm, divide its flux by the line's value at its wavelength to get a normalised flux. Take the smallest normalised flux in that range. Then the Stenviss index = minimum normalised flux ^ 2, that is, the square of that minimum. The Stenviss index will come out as 0.85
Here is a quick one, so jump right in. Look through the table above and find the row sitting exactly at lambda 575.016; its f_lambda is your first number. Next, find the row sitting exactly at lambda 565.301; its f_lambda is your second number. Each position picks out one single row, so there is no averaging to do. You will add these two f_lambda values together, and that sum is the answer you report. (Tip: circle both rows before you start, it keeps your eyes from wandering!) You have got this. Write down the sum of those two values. 3.51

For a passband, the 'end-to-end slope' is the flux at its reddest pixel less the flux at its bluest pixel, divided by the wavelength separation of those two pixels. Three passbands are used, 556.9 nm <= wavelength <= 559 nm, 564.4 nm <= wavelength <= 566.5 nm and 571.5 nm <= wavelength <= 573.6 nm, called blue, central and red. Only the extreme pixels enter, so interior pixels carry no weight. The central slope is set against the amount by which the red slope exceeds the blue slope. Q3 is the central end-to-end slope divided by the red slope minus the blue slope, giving -0.3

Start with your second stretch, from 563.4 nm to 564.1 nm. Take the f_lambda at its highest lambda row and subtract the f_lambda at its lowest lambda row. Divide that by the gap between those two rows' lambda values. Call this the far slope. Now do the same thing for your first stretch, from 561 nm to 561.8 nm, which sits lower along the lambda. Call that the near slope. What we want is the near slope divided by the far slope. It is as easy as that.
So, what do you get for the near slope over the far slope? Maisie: -6.5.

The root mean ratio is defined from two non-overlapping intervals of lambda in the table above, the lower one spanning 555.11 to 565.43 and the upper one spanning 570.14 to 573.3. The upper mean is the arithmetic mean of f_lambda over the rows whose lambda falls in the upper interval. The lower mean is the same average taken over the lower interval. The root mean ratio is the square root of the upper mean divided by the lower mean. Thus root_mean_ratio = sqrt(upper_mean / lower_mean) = 0.982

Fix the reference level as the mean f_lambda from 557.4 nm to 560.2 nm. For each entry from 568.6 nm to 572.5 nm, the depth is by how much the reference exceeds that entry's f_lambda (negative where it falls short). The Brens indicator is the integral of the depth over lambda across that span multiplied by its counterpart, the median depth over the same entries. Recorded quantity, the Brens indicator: 0.0001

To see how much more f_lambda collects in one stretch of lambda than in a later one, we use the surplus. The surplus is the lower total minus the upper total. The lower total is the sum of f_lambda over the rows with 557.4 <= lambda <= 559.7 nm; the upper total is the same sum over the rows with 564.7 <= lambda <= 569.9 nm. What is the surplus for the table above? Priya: -18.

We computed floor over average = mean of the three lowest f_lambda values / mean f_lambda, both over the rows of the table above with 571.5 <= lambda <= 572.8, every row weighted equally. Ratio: 0.955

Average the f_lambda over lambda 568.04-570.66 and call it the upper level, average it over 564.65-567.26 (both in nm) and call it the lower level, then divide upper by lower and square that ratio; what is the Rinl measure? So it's 1.06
